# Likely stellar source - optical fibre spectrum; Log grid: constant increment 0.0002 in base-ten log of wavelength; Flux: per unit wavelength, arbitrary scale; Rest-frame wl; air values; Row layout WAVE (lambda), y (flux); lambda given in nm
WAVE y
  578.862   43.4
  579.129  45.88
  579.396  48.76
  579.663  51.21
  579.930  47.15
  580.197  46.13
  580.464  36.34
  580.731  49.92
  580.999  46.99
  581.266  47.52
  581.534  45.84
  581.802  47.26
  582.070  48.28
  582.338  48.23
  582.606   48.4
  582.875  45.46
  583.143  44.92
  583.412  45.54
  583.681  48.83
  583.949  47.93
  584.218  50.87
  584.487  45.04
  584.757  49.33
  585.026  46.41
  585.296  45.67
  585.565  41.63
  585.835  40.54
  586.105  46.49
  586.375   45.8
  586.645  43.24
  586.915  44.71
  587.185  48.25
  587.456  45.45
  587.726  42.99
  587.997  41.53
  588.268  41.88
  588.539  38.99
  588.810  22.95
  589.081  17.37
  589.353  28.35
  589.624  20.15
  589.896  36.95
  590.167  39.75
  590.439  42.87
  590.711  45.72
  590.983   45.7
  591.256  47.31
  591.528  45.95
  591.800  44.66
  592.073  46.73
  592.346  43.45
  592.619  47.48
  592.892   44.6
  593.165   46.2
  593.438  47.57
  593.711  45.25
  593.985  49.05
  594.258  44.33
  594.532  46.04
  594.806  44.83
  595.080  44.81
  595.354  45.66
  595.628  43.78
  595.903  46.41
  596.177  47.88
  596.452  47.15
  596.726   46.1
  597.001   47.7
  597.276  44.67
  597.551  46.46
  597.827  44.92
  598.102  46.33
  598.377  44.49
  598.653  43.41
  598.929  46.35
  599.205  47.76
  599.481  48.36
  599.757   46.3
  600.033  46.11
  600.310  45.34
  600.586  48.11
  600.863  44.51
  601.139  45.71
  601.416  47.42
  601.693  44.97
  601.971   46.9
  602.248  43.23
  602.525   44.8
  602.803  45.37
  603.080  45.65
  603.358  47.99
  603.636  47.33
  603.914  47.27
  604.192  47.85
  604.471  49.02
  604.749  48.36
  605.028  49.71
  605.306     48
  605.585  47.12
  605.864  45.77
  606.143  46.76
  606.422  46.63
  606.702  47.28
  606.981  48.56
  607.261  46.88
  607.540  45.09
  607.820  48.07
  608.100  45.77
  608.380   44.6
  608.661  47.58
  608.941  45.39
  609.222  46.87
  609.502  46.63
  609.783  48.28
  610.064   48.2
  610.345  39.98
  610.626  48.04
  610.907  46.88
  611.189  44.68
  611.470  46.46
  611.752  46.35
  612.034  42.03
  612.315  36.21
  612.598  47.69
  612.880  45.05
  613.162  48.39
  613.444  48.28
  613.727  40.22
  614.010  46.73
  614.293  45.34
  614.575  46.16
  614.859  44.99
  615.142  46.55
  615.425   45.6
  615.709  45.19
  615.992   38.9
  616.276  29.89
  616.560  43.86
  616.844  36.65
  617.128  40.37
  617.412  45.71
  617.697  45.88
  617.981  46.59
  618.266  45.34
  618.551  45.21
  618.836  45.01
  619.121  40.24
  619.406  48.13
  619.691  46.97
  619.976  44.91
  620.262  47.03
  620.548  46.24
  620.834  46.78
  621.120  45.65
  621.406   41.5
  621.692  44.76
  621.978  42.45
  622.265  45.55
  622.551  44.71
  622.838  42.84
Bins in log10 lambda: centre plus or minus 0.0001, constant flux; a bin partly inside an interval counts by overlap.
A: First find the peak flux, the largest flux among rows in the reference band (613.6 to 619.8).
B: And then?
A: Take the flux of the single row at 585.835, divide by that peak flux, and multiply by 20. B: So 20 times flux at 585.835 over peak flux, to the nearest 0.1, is 16.8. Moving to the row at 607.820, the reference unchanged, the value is 20.0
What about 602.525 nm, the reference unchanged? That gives 18.6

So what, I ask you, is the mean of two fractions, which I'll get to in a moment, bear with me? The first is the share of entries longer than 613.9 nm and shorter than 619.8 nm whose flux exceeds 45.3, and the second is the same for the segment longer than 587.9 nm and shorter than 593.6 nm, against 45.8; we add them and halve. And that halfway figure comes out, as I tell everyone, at 0.40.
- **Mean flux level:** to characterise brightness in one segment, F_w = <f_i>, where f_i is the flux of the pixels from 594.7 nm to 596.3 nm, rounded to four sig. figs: 45.56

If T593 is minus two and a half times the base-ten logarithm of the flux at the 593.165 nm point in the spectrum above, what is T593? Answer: -4.16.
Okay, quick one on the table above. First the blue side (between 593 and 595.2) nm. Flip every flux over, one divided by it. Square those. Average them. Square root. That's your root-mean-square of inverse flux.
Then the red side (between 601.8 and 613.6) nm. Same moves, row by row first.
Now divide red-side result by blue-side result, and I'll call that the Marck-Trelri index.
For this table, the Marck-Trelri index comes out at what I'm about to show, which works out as 1.00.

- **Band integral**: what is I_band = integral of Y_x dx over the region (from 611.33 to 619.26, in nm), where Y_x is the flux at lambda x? 347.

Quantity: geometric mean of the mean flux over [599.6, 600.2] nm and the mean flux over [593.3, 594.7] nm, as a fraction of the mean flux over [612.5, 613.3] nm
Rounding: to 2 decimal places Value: 0.98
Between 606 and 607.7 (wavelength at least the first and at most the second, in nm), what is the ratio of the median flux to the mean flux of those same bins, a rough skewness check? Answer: 1.00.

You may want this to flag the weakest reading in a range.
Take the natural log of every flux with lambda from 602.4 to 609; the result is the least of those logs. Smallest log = 3.80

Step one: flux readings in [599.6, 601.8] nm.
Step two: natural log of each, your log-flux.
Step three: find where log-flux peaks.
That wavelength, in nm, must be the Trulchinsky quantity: 600.586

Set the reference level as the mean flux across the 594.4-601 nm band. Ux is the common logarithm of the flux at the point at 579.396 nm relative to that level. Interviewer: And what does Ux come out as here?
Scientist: 0.026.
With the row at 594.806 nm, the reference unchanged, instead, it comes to -0.011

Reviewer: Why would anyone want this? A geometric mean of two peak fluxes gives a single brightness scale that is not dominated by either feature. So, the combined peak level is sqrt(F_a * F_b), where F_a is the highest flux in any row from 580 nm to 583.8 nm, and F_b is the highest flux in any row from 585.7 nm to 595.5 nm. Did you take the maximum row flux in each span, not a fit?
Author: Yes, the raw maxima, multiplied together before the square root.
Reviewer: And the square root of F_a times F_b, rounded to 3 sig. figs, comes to 49.5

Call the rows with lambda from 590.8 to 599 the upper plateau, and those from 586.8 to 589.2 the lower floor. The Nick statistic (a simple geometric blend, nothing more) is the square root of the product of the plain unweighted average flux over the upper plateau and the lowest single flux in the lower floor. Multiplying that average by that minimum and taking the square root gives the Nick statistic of 28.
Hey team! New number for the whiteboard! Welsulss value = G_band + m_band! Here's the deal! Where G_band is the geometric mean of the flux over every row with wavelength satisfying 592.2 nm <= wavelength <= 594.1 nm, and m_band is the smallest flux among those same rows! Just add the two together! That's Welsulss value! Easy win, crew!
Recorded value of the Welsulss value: 89.64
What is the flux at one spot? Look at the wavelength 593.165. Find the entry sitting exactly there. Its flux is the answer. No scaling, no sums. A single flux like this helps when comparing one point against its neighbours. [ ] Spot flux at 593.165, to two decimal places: 46.20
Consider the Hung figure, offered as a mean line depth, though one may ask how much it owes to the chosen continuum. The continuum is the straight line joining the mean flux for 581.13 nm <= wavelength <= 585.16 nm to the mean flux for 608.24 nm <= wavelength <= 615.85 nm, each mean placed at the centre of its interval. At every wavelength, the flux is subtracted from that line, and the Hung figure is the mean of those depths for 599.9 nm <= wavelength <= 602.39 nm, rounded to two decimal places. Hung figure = 0.37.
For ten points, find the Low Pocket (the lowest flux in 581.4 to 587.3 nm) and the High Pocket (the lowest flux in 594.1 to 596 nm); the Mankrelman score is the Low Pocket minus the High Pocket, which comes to -3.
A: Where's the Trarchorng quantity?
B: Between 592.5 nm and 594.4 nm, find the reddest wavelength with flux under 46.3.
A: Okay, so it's 594.258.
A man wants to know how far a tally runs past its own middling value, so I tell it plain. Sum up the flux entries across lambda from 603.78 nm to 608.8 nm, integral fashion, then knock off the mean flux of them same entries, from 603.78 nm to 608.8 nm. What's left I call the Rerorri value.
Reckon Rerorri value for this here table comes 190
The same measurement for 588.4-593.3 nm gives 153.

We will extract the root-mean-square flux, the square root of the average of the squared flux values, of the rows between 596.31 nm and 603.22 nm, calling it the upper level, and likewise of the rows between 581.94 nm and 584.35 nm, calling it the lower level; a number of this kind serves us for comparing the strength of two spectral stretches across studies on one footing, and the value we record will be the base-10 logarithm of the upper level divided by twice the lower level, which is -0.317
